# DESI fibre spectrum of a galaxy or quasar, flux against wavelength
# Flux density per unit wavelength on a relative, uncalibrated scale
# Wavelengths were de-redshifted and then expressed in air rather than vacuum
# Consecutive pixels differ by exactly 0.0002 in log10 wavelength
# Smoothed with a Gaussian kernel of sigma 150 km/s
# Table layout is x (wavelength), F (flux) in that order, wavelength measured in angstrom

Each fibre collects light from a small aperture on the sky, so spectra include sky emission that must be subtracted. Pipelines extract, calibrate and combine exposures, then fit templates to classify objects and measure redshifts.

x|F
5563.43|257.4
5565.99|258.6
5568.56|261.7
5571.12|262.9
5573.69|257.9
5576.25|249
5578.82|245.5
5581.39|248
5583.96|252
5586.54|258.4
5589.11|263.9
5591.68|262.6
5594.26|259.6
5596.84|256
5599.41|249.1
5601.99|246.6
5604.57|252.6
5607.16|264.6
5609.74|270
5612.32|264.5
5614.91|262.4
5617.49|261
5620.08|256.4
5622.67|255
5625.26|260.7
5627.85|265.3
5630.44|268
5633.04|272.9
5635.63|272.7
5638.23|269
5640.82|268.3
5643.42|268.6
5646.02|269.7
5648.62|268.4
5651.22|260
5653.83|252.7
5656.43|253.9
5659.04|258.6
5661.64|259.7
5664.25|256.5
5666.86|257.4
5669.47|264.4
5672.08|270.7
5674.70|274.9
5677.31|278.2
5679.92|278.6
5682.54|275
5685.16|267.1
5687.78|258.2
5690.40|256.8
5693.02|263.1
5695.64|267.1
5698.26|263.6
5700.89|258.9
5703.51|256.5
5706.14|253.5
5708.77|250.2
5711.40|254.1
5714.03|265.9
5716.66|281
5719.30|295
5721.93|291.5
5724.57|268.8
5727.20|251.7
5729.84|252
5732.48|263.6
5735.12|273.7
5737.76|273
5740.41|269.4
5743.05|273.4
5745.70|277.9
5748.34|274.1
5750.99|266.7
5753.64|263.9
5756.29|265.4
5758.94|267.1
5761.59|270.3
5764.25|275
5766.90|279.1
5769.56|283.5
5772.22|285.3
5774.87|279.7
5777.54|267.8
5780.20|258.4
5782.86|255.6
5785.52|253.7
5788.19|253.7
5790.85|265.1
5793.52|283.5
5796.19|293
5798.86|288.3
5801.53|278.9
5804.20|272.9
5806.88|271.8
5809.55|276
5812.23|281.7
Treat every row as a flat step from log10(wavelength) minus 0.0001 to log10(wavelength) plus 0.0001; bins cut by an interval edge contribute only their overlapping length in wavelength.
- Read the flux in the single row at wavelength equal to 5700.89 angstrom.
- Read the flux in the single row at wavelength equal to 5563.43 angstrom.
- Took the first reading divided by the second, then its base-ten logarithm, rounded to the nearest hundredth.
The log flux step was 0.00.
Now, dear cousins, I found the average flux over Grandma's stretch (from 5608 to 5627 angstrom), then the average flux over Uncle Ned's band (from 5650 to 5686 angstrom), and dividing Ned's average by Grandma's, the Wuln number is 1.01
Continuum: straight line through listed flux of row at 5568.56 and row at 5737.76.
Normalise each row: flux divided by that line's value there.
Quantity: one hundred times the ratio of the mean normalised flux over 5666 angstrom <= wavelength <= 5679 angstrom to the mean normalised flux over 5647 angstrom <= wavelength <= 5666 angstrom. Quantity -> 104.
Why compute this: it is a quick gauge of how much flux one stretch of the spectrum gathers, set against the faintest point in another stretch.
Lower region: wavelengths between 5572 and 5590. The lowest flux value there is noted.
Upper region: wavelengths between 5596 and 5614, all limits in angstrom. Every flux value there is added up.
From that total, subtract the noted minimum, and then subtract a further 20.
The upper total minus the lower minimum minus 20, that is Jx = 1538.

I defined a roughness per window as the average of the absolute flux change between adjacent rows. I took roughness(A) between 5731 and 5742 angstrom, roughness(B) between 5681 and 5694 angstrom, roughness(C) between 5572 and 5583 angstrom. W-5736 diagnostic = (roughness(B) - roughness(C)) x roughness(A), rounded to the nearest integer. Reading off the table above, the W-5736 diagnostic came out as 6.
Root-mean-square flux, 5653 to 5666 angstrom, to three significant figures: 256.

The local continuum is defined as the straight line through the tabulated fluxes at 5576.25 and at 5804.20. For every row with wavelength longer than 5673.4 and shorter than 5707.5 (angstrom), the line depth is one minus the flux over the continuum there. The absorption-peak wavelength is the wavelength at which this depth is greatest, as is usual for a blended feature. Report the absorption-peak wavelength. 5706.14 angstrom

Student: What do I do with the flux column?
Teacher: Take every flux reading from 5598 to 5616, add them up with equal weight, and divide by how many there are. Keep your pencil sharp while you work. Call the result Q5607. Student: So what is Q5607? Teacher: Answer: 259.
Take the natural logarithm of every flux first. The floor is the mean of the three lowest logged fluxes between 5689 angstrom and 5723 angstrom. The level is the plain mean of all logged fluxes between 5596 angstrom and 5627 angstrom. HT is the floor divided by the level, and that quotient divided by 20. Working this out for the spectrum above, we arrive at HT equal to 0.0498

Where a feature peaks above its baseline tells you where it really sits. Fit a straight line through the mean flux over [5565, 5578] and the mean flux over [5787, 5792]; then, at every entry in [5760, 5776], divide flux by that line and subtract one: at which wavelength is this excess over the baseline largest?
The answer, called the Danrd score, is 5772.22 angstrom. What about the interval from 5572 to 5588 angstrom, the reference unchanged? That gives 5586.54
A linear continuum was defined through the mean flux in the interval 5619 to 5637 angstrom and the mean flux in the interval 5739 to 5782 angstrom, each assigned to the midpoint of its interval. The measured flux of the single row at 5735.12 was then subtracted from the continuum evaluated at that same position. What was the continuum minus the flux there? -3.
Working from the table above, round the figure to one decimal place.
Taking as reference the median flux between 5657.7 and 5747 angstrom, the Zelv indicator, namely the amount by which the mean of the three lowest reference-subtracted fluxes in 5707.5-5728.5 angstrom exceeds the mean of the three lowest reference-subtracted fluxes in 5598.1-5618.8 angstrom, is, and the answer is 2.6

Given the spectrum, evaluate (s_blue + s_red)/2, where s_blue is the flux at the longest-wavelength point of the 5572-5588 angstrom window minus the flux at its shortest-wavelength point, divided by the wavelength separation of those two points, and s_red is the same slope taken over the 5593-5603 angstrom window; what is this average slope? -0.82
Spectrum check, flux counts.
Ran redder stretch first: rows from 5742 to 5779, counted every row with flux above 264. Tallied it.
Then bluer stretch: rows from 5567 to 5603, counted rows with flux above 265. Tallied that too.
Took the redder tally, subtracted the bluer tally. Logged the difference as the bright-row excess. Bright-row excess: 13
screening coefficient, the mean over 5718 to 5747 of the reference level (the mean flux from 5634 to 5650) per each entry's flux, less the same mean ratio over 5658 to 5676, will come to -0.031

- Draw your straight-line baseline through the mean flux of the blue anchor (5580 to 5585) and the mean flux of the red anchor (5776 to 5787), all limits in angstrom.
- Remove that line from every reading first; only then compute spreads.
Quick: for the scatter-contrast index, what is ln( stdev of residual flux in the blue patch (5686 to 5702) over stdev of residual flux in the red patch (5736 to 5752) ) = 0.0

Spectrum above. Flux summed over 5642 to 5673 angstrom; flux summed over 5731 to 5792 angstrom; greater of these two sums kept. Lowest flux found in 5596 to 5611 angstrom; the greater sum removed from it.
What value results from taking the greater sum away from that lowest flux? -5949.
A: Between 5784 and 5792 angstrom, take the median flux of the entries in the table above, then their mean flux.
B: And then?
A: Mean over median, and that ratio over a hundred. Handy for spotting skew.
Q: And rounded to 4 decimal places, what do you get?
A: 0.0101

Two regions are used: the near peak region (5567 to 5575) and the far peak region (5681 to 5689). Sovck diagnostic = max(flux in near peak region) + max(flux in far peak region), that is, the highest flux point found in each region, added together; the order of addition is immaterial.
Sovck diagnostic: 538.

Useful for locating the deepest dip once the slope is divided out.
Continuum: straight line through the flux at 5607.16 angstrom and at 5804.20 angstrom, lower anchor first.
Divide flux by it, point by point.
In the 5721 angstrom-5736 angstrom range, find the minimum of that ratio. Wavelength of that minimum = 5727.20 angstrom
